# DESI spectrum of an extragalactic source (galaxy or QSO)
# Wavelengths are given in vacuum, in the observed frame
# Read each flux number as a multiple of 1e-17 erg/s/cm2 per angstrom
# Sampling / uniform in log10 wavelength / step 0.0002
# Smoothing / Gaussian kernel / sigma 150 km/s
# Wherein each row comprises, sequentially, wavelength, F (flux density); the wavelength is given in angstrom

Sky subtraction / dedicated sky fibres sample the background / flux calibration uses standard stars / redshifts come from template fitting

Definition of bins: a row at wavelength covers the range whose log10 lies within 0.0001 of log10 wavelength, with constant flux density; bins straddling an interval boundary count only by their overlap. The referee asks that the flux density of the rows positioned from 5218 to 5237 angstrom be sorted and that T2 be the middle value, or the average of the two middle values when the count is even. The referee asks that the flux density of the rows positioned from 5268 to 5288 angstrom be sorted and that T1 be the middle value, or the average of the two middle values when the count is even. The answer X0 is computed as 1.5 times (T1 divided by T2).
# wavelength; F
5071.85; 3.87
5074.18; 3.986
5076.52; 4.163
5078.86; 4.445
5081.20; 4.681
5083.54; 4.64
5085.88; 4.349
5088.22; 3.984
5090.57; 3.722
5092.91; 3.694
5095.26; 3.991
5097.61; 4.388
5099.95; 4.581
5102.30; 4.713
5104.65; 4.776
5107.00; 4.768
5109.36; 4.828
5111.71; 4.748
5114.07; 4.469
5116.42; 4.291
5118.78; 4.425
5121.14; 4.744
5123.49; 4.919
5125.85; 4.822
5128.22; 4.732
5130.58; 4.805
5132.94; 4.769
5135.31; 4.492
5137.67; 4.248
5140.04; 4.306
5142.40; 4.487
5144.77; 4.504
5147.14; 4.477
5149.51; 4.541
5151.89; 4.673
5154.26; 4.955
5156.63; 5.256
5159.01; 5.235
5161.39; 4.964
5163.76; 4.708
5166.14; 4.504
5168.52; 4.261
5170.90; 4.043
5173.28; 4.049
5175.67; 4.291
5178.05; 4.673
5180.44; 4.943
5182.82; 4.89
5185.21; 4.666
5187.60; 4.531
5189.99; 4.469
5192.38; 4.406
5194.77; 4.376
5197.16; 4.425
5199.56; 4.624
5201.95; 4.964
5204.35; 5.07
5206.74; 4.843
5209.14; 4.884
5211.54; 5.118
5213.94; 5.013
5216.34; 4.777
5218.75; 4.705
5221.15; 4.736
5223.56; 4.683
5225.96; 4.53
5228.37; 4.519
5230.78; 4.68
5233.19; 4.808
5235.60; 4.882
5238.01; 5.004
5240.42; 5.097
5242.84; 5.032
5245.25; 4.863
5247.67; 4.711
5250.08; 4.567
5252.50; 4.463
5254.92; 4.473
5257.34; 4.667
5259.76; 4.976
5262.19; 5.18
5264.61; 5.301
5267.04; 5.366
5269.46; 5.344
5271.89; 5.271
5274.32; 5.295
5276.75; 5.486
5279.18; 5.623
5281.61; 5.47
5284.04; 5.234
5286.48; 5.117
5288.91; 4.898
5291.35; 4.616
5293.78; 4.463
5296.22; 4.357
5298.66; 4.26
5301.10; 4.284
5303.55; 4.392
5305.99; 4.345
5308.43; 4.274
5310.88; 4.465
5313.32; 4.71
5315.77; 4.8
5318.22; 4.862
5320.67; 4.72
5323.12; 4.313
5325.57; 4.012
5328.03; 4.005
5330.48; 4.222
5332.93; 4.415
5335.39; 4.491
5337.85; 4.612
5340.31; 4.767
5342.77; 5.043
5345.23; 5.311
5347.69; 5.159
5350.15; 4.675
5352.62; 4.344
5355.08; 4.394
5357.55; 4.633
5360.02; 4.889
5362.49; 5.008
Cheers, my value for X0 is 1.70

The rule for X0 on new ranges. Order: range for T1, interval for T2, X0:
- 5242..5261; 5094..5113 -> 1.49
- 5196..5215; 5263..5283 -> 1.38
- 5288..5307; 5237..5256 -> 1.37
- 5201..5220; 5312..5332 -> 1.64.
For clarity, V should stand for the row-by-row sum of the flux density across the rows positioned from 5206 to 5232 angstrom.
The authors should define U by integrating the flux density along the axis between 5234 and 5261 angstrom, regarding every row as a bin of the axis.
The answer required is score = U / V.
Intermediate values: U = 129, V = 52.5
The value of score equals 2.47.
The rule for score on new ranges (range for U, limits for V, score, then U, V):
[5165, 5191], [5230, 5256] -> 2.22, 117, 52.6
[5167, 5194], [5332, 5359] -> 2.33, 121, 51.8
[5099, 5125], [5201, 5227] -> 2.27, 121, 53.3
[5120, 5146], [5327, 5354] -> 2.35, 120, 51.0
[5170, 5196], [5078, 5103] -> 2.47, 117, 47.2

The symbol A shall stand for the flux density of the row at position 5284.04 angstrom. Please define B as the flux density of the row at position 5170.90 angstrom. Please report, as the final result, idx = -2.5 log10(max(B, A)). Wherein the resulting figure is -1.80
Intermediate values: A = 5.234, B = 4.043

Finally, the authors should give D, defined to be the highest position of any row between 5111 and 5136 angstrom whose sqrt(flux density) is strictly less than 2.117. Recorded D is 5118.78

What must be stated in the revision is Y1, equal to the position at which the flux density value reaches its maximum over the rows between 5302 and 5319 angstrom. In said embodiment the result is 5318.22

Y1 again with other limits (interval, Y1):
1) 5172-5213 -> 5211.54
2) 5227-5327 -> 5279.18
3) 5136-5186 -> 5156.63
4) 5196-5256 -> 5211.54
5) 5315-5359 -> 5345.23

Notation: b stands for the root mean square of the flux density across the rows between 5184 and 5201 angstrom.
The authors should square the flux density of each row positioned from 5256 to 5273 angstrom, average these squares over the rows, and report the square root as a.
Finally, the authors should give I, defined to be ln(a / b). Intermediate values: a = 5.16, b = 4.50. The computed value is 0.14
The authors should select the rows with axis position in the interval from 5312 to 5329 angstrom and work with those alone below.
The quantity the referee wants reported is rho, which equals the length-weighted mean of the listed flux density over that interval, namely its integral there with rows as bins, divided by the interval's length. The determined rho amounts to 4.50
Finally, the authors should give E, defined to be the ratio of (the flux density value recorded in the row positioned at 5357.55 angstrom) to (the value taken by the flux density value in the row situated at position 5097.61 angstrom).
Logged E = 1.06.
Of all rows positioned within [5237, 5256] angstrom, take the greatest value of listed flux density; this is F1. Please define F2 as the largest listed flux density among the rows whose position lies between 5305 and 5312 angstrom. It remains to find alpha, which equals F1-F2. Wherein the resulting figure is 0.6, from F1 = 5.097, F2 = 4.465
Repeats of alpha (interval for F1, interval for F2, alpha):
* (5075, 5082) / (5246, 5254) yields 0.0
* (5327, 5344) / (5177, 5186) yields 0.1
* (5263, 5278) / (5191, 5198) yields 1.1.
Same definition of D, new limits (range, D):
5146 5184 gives 5175.67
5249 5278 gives 5254.92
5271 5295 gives 5293.78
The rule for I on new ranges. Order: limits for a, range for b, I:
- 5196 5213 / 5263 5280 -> -0.10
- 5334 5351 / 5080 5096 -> 0.16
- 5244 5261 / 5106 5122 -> 0.01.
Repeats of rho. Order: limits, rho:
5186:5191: 4.51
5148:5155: 4.69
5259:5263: 5.07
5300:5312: 4.35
